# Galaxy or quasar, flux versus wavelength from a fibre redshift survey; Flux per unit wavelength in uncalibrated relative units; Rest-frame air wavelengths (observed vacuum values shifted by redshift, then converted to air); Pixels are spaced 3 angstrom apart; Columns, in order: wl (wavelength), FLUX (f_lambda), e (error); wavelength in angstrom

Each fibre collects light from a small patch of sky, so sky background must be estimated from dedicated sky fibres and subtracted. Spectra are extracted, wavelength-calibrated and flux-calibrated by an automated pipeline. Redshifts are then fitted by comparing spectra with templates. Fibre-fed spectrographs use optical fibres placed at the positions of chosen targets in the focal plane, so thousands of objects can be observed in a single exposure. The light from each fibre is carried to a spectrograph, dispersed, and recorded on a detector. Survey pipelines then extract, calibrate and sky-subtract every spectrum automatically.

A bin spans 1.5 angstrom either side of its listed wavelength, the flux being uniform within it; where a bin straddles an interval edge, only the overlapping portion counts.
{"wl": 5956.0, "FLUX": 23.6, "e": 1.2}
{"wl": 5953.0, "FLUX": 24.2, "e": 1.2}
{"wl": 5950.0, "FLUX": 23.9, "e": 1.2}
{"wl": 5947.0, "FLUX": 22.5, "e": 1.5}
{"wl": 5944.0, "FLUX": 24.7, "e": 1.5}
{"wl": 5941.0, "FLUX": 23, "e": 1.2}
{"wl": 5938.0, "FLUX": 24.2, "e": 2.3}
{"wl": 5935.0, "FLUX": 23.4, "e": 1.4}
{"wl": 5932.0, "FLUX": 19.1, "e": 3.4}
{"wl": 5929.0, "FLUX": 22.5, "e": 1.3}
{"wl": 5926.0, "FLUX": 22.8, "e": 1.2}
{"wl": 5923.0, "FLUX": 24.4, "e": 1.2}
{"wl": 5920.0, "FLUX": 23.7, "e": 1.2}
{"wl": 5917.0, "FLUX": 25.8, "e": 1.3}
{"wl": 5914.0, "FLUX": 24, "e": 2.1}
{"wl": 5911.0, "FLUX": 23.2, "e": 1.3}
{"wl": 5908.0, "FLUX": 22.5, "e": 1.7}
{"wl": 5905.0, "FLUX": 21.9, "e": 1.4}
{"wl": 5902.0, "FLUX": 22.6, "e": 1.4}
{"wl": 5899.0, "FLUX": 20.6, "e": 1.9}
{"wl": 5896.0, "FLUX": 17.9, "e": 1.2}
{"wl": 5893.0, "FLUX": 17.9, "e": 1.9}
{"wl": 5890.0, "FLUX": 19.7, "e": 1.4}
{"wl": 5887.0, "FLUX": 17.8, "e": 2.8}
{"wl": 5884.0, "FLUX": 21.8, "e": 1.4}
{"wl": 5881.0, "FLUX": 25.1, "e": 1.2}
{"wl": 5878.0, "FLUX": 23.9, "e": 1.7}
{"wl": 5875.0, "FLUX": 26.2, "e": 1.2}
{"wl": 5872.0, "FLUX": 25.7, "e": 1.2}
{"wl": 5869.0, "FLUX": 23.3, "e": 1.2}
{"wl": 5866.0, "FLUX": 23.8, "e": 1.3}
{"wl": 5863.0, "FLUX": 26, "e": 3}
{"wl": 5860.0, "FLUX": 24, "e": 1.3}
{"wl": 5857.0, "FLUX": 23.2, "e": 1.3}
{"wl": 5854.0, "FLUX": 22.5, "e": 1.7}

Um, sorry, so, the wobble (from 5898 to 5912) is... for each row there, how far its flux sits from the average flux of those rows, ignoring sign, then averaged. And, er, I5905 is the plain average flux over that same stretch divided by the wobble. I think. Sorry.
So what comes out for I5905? 30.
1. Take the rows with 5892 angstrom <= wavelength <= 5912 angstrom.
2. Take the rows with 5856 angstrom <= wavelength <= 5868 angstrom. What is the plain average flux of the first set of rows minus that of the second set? -3.3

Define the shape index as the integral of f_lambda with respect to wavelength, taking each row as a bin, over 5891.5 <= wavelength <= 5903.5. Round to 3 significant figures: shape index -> 237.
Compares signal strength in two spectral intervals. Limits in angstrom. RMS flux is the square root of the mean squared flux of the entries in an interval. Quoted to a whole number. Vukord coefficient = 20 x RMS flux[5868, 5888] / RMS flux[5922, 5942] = 21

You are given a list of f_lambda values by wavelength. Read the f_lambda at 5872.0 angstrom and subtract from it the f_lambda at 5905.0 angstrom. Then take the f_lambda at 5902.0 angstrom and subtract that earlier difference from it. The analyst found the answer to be 18.8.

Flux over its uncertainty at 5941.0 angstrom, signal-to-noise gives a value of 19.2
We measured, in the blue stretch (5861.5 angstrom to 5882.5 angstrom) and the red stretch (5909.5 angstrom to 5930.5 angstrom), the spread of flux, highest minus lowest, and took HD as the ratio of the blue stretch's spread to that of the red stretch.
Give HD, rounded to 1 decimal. 0.9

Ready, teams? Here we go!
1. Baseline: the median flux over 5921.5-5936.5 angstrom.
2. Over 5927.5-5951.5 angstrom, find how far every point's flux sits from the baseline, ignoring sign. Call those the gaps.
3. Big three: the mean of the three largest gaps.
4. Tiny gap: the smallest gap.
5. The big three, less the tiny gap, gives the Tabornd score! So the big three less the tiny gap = 2.1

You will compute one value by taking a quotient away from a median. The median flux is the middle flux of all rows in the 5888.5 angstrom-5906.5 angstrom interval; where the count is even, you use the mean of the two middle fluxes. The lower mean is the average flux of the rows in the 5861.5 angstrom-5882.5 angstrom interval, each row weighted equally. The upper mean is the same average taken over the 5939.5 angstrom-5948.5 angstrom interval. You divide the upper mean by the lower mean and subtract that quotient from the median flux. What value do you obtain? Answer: 19.2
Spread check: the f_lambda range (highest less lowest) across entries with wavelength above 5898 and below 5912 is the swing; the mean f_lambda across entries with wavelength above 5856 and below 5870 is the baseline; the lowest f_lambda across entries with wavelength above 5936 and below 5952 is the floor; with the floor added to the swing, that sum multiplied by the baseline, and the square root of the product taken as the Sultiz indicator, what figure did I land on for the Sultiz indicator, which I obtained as 24.6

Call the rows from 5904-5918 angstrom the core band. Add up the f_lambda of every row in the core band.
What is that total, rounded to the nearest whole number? 117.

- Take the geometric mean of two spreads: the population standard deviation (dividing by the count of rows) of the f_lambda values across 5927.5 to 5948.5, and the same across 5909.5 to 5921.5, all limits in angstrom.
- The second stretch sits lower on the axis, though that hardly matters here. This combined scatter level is 1.3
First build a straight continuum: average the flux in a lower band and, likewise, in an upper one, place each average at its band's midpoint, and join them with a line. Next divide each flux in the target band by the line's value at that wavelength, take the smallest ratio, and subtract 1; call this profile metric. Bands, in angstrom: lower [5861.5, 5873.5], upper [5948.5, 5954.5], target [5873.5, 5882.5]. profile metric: -0.029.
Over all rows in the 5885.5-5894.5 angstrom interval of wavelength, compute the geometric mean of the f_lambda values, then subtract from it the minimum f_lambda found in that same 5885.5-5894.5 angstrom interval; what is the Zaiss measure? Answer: 0.65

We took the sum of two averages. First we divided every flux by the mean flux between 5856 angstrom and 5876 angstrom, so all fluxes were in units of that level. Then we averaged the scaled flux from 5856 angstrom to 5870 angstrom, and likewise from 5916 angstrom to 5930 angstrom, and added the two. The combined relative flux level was 1.95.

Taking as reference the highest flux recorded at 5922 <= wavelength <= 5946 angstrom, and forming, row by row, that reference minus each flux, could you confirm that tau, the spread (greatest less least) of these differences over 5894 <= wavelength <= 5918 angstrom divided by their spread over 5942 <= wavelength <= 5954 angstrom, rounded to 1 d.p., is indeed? 3.6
